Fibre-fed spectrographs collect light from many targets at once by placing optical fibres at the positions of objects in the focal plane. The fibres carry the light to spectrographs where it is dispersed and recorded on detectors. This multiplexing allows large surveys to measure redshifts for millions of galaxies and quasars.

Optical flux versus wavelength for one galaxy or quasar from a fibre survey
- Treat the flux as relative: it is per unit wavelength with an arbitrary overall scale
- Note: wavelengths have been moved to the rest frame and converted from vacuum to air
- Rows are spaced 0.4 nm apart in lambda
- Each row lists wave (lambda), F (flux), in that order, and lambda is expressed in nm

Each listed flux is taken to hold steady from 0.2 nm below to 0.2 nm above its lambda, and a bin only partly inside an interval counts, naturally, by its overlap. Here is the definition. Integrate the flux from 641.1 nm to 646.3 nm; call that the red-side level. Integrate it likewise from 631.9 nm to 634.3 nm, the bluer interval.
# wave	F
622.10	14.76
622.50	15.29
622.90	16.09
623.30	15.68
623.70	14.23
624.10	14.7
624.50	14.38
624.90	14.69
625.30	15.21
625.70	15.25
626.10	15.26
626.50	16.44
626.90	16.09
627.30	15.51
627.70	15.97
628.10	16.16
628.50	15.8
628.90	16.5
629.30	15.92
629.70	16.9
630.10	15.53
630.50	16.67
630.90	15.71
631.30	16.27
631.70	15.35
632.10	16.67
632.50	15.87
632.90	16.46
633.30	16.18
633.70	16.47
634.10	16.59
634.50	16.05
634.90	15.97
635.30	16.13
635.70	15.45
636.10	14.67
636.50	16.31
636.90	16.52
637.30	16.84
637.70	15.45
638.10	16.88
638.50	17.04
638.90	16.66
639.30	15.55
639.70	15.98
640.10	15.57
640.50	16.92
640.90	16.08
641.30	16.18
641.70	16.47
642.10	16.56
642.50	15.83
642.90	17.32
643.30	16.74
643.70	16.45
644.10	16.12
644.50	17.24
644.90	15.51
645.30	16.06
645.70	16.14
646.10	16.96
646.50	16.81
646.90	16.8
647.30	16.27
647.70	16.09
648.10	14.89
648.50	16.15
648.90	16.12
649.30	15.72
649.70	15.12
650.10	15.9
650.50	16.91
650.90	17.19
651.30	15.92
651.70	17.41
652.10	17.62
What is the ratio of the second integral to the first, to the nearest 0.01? 0.46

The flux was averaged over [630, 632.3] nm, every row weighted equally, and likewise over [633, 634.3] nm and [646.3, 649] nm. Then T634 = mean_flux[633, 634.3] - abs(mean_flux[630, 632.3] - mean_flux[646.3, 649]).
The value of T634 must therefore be 16.3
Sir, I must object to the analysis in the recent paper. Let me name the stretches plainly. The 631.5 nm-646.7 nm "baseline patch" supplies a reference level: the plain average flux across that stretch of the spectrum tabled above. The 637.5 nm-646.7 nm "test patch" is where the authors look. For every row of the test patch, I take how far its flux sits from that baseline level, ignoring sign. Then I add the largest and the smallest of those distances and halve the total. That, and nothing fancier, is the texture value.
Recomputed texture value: 0.57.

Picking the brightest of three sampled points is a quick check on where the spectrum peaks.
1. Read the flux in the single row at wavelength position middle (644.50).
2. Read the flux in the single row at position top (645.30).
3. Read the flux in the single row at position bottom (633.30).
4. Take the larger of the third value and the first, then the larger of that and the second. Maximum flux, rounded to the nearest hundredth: 17.24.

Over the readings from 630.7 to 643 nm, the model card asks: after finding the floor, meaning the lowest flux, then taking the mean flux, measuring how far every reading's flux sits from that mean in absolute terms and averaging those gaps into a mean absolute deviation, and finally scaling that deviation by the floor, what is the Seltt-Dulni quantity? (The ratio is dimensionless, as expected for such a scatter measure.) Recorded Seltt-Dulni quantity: 0.031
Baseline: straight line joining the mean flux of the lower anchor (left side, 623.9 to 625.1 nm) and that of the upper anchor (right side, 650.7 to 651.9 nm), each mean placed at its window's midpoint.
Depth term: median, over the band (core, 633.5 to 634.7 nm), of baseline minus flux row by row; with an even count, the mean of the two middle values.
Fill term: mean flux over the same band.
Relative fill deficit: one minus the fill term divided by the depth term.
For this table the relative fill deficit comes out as 16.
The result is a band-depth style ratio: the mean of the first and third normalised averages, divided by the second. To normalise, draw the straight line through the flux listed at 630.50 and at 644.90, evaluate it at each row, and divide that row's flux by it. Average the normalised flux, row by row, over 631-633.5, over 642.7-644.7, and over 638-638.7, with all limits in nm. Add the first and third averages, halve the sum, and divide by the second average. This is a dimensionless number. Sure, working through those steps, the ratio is 0.946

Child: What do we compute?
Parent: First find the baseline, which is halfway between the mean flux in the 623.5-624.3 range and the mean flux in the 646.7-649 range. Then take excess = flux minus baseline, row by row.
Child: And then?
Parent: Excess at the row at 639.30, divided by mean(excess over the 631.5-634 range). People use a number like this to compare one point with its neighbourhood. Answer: 0.3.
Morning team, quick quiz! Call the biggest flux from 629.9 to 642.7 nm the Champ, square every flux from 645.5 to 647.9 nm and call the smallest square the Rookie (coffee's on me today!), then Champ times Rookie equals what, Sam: 4411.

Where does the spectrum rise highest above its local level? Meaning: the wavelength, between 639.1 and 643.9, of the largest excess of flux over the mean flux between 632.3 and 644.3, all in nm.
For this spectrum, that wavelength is 642.90 nm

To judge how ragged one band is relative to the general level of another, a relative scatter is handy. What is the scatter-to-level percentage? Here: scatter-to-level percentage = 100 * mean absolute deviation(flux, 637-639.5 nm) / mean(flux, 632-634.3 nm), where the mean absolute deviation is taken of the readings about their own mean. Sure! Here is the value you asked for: 3.7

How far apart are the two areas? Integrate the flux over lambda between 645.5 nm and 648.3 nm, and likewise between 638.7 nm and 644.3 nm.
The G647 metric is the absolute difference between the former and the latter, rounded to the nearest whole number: 46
